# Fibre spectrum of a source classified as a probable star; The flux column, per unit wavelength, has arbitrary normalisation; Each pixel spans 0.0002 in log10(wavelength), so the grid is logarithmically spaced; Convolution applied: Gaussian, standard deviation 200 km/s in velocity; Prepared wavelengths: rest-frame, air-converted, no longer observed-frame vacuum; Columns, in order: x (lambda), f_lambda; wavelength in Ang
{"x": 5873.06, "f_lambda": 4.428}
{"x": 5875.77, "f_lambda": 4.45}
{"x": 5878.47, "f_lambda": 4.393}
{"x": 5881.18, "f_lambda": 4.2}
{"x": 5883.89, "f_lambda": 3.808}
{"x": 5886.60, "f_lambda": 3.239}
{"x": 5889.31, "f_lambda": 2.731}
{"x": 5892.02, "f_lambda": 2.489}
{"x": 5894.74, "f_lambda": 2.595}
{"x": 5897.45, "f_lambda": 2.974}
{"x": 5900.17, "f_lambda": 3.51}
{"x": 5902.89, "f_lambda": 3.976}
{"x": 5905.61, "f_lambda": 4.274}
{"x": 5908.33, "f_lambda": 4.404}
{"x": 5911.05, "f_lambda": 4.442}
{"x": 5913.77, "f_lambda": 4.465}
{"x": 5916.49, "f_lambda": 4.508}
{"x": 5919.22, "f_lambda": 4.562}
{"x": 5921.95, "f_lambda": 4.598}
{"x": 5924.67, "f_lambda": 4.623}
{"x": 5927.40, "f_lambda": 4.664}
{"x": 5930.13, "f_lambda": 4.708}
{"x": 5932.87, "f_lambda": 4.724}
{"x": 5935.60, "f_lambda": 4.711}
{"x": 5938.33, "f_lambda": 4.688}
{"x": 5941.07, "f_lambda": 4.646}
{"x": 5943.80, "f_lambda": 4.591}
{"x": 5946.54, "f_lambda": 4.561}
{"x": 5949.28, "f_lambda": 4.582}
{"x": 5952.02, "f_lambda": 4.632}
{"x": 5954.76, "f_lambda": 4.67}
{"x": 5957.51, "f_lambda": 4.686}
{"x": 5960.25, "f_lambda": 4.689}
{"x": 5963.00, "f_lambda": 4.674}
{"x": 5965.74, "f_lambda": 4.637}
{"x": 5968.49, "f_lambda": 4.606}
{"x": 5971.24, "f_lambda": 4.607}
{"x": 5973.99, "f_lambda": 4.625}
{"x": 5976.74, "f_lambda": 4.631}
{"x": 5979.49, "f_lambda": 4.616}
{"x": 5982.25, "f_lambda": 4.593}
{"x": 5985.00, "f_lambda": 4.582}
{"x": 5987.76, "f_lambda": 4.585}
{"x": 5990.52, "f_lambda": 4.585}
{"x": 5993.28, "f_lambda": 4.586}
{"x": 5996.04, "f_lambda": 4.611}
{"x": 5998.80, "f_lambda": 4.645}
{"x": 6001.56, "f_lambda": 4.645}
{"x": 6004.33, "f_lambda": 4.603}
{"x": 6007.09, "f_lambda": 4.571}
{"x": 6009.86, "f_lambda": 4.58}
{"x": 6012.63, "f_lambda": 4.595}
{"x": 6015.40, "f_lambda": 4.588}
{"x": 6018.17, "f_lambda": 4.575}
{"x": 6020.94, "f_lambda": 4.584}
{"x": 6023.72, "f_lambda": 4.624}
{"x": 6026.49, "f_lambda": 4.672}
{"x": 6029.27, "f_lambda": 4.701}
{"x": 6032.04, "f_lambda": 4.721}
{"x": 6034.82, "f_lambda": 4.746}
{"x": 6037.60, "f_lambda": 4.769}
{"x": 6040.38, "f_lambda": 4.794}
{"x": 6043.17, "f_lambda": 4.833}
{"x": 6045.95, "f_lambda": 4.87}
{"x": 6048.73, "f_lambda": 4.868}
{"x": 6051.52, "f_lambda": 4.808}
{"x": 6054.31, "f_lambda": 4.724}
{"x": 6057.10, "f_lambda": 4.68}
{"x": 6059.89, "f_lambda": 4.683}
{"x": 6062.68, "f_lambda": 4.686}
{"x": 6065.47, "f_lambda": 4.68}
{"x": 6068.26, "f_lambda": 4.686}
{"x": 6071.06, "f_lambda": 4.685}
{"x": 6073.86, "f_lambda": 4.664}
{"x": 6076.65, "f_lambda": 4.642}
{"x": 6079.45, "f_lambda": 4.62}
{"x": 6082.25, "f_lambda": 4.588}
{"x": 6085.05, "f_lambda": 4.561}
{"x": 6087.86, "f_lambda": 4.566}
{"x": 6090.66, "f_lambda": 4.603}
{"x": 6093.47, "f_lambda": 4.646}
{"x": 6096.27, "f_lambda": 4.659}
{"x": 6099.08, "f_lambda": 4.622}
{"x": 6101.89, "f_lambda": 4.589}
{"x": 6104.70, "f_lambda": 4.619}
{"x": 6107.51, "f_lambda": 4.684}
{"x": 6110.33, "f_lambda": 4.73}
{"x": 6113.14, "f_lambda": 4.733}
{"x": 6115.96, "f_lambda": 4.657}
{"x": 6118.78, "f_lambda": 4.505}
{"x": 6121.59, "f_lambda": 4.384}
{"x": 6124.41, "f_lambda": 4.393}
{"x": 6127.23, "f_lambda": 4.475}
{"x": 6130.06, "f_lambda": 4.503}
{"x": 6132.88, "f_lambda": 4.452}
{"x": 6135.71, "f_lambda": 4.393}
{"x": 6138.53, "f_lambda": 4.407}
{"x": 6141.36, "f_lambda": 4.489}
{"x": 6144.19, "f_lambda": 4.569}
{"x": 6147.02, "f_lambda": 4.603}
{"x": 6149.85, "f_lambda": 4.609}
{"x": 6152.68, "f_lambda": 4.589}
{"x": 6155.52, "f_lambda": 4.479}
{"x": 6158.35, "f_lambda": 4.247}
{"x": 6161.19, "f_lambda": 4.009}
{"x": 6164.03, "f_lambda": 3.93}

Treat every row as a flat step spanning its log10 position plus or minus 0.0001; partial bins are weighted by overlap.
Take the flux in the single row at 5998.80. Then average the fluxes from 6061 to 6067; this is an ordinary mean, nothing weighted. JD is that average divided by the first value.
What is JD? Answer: 1.01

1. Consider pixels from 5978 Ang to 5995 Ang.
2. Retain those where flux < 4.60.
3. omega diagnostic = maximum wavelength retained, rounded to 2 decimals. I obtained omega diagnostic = 5993.28 Ang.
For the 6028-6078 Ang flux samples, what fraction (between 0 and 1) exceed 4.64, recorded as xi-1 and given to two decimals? 1.00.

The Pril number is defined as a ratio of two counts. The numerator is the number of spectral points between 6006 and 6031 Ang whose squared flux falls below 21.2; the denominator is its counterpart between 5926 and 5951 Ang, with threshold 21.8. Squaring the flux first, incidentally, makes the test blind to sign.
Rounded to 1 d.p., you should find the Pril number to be 1.2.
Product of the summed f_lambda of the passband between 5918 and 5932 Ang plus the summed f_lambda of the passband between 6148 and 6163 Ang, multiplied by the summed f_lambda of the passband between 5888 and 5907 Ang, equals 1017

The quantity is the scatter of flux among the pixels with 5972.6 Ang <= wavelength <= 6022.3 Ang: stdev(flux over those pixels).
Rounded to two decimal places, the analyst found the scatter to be 0.02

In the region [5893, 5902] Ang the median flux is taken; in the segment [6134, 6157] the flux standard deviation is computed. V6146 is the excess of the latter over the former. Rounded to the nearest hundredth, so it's -2.89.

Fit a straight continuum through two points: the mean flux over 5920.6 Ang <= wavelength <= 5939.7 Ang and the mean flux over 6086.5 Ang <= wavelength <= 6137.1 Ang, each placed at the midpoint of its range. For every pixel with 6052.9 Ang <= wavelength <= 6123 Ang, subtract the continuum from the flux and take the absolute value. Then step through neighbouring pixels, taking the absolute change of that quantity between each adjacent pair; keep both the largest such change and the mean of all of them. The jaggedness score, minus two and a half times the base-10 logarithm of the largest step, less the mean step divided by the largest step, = 2.1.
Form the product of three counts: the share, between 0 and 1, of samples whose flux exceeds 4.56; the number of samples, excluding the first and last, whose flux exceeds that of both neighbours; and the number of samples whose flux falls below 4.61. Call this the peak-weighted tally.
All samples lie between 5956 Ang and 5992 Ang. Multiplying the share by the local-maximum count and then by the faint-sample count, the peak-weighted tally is 12.0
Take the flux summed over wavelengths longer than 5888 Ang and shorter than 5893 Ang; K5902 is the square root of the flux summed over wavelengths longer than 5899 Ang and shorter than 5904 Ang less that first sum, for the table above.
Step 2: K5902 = 1.51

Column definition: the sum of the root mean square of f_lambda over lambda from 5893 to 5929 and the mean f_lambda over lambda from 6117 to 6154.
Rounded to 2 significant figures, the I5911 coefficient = 8.7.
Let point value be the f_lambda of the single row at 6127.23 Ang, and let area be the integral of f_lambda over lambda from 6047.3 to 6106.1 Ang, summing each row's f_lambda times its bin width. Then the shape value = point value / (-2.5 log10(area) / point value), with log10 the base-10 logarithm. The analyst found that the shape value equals -3.3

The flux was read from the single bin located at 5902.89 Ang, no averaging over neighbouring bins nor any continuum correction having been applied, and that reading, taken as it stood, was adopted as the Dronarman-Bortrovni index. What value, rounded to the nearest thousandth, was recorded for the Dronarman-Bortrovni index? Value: 3.976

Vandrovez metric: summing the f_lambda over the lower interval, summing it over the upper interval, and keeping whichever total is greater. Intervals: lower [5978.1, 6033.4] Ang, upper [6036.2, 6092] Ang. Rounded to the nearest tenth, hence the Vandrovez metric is 94.0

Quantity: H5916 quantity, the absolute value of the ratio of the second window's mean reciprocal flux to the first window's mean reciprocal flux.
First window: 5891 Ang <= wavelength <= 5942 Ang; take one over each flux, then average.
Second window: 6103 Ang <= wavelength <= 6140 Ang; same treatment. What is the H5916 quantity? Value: 0.89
